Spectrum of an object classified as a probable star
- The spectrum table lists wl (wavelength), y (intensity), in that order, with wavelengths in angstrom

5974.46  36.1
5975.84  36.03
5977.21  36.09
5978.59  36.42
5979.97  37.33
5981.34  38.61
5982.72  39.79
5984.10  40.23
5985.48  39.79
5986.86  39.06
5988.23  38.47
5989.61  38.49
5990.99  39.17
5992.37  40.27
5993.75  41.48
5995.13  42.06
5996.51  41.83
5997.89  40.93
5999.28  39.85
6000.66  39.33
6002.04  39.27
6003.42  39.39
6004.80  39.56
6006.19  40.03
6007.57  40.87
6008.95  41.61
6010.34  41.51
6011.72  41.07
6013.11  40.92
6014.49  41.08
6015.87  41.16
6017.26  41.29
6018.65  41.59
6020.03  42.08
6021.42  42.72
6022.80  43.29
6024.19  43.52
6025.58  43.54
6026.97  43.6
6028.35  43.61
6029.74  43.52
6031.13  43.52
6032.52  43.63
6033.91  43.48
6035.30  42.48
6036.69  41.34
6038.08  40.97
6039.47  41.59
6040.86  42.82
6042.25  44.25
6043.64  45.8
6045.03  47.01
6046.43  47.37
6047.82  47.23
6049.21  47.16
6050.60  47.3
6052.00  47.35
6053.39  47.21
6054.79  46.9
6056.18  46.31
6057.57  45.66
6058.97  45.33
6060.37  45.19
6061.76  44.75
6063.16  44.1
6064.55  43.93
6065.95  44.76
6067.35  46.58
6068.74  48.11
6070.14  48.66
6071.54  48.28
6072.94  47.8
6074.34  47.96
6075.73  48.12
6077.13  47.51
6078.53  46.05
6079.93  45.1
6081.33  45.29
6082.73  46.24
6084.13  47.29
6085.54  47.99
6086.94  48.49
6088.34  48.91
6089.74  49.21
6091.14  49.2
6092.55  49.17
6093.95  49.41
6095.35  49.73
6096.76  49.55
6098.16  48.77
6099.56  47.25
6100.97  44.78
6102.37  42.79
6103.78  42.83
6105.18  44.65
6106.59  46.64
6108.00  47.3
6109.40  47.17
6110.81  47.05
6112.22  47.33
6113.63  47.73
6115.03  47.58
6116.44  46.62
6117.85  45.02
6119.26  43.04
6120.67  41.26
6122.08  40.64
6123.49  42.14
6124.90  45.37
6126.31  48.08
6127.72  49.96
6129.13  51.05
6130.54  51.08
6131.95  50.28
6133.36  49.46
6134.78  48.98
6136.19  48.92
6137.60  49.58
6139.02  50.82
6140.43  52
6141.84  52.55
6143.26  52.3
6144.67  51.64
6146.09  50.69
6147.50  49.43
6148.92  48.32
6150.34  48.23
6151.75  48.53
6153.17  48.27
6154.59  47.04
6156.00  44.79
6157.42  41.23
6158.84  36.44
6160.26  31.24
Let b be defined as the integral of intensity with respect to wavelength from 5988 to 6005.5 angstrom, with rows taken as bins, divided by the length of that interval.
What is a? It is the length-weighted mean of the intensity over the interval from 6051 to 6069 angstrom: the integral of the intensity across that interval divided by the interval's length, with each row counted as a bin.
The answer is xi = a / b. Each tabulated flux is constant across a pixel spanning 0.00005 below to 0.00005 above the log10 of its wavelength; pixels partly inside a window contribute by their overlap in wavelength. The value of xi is 1.14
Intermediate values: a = 45.8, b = 40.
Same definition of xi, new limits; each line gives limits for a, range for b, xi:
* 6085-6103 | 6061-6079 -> 1.03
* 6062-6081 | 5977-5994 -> 1.20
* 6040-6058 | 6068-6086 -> 0.98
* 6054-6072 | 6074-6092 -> 0.97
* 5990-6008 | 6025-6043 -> 0.94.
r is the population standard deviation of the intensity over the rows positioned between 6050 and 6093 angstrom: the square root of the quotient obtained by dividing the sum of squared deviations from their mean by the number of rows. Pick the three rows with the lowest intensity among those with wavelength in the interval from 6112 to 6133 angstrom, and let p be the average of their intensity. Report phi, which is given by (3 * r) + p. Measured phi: 46.0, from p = 41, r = 1.6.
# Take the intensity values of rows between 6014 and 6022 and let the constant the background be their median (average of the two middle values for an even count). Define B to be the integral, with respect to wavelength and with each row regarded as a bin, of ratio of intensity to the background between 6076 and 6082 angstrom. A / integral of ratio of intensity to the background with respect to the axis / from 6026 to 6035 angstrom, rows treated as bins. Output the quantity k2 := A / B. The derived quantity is 1.4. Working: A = 9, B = 7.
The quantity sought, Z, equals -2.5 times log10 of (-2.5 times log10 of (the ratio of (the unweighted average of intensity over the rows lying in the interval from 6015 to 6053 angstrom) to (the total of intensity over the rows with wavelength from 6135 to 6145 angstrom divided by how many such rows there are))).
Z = 1.94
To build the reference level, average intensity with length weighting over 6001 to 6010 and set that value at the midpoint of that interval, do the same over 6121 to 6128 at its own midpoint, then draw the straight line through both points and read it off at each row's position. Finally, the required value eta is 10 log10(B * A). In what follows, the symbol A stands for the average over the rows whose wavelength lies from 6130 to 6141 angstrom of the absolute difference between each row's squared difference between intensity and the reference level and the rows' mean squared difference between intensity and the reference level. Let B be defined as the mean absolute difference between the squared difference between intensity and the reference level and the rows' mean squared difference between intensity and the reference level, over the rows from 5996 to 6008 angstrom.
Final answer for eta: 9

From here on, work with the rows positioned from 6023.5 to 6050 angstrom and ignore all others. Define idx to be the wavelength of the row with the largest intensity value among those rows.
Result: 6046.43 angstrom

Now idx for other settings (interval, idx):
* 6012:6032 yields 6028.35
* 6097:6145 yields 6141.84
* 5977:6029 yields 6028.35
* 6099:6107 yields 6099.56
